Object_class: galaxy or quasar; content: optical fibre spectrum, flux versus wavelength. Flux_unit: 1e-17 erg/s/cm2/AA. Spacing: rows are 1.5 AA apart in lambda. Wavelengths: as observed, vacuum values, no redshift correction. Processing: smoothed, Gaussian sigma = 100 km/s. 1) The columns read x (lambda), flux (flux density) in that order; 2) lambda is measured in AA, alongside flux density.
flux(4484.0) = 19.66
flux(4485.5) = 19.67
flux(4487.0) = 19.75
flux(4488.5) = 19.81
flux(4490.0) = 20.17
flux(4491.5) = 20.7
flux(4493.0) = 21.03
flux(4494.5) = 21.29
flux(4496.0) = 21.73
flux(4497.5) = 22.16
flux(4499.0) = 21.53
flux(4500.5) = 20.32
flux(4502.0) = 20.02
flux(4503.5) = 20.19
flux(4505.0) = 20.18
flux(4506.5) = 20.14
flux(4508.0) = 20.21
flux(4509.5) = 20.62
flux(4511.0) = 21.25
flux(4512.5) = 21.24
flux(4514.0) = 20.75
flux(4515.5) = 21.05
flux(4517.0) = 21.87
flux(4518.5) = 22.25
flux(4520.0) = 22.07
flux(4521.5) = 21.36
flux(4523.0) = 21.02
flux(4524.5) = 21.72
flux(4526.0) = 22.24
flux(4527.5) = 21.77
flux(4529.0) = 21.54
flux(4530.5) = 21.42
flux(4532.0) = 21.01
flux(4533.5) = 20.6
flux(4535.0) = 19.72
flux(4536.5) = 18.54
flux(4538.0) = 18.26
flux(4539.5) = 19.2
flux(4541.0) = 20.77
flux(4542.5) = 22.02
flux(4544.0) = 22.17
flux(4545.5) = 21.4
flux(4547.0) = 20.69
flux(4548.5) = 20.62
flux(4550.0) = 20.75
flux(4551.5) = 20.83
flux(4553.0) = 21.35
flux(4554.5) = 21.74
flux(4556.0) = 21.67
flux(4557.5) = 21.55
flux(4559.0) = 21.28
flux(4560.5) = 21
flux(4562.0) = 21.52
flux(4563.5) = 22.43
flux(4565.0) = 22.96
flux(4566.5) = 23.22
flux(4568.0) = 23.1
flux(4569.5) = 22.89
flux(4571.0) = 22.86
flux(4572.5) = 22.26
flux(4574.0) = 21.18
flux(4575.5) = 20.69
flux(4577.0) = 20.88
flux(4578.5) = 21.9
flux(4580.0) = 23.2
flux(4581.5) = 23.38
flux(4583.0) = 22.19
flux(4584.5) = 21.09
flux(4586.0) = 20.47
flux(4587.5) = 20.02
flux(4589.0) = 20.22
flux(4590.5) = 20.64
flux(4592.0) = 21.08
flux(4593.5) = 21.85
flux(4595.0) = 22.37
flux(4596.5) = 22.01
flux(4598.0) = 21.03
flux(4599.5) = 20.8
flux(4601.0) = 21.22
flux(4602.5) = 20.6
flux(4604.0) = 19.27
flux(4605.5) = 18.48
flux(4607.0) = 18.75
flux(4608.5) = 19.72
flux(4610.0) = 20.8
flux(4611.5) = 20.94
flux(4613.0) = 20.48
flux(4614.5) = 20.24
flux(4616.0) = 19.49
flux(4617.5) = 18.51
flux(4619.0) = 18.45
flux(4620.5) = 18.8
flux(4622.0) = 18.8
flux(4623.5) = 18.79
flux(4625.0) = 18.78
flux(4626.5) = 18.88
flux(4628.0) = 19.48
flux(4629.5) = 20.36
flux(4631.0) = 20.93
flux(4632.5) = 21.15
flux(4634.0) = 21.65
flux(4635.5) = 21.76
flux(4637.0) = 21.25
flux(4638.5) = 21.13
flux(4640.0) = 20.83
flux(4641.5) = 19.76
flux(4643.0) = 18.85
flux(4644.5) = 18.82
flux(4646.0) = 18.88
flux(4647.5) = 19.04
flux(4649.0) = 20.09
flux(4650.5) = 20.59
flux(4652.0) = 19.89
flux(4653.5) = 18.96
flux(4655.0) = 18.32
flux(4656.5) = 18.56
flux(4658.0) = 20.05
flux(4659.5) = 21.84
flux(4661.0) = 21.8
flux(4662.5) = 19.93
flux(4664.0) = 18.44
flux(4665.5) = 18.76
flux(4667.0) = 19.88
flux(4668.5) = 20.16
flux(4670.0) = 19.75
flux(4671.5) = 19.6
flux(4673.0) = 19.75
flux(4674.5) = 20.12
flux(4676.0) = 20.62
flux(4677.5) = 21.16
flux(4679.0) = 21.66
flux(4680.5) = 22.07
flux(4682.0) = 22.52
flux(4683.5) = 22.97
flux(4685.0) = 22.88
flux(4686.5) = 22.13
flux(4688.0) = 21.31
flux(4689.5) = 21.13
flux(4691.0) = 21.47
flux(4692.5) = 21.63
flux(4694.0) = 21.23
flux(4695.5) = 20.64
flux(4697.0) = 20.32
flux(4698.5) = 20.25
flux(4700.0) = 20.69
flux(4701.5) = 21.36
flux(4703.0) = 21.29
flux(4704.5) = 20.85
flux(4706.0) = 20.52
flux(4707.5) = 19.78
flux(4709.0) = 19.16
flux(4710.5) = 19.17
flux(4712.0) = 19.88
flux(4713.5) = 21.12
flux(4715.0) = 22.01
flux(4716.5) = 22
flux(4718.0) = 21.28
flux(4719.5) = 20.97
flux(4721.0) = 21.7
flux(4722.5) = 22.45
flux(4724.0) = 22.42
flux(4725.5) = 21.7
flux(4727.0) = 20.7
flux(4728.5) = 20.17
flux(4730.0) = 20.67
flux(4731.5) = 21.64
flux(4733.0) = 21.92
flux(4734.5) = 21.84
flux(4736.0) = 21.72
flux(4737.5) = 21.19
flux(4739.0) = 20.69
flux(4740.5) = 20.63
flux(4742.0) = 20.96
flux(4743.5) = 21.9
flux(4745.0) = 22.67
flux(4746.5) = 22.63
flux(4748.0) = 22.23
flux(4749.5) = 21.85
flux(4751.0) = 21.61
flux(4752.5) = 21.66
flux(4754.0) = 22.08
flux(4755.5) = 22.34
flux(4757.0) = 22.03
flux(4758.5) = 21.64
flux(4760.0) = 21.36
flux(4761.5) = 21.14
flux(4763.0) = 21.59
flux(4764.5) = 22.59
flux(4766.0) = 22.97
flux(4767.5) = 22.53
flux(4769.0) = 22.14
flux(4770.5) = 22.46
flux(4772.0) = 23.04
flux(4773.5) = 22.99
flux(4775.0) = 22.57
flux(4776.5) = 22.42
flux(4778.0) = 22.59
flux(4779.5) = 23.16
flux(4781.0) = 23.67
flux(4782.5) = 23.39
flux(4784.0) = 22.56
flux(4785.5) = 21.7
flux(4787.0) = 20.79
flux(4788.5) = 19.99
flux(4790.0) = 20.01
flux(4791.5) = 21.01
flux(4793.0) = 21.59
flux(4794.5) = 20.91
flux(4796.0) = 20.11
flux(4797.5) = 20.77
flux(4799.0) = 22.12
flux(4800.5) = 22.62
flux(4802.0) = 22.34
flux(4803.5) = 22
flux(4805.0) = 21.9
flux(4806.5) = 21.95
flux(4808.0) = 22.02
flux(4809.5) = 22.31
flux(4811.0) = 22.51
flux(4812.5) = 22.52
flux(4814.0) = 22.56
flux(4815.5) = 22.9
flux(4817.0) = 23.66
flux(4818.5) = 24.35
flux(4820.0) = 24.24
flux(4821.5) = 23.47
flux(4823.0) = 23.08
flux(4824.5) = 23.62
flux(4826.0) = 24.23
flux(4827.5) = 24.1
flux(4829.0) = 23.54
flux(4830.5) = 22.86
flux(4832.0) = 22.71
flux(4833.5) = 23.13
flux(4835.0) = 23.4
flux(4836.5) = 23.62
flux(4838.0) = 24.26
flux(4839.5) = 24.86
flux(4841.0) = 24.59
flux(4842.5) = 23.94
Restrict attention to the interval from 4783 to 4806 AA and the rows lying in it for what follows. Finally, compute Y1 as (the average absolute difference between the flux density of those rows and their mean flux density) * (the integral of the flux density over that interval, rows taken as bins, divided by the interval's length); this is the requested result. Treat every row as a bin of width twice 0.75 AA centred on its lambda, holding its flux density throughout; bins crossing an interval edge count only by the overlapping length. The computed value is 16.9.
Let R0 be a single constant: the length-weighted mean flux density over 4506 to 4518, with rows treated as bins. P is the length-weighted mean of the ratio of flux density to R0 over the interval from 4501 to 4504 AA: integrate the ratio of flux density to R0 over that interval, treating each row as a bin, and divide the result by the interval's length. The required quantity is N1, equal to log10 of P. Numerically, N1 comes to -0.02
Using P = 0.96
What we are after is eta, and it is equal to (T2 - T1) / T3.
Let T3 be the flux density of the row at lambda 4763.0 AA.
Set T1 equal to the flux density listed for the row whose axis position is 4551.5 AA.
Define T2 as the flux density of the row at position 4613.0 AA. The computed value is -0.02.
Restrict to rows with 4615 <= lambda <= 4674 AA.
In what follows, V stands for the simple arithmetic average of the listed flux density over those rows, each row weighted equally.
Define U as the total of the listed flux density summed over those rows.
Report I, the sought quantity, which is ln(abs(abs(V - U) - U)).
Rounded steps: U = 771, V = 19.8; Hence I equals 2.98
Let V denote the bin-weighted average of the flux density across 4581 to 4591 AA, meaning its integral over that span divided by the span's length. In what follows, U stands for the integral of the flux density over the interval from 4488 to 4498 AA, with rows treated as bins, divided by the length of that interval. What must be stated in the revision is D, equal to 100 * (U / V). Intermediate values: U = 21.0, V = 21.1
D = 99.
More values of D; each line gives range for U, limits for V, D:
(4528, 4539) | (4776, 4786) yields 88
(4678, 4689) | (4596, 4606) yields 108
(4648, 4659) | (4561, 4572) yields 86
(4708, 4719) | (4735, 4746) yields 96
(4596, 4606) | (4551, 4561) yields 96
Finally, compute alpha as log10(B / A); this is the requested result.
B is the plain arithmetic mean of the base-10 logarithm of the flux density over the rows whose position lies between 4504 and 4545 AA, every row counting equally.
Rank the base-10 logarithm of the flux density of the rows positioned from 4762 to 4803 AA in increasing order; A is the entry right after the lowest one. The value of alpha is 0.006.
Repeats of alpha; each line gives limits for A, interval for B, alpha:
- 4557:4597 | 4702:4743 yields 0.006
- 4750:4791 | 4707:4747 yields 0.008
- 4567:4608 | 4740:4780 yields 0.024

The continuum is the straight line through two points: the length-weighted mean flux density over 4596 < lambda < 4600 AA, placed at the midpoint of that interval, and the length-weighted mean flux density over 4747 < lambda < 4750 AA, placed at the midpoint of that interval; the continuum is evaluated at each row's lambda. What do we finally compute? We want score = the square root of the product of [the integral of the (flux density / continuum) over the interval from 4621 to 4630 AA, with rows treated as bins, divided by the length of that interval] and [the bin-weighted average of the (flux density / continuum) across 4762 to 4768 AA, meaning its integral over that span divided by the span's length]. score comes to 0.95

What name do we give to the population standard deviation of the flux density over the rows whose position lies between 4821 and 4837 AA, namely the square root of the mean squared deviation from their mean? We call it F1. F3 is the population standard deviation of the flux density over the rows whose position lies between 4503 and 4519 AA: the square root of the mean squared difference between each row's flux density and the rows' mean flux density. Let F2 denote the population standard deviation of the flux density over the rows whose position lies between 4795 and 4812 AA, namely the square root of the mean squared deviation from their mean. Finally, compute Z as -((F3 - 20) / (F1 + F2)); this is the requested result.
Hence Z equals 16.4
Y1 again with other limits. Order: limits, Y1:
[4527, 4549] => 19.1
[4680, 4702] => 14.8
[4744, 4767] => 9.8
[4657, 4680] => 15.9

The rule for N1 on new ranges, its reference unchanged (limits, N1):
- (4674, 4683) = 0.01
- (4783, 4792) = 0.00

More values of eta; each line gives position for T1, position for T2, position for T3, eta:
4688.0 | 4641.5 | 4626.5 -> -0.08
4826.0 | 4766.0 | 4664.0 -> -0.07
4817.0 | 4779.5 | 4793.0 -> -0.02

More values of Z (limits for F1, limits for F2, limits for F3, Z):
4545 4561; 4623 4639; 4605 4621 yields 12.6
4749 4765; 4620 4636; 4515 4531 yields 12.3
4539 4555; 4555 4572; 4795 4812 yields 12.2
